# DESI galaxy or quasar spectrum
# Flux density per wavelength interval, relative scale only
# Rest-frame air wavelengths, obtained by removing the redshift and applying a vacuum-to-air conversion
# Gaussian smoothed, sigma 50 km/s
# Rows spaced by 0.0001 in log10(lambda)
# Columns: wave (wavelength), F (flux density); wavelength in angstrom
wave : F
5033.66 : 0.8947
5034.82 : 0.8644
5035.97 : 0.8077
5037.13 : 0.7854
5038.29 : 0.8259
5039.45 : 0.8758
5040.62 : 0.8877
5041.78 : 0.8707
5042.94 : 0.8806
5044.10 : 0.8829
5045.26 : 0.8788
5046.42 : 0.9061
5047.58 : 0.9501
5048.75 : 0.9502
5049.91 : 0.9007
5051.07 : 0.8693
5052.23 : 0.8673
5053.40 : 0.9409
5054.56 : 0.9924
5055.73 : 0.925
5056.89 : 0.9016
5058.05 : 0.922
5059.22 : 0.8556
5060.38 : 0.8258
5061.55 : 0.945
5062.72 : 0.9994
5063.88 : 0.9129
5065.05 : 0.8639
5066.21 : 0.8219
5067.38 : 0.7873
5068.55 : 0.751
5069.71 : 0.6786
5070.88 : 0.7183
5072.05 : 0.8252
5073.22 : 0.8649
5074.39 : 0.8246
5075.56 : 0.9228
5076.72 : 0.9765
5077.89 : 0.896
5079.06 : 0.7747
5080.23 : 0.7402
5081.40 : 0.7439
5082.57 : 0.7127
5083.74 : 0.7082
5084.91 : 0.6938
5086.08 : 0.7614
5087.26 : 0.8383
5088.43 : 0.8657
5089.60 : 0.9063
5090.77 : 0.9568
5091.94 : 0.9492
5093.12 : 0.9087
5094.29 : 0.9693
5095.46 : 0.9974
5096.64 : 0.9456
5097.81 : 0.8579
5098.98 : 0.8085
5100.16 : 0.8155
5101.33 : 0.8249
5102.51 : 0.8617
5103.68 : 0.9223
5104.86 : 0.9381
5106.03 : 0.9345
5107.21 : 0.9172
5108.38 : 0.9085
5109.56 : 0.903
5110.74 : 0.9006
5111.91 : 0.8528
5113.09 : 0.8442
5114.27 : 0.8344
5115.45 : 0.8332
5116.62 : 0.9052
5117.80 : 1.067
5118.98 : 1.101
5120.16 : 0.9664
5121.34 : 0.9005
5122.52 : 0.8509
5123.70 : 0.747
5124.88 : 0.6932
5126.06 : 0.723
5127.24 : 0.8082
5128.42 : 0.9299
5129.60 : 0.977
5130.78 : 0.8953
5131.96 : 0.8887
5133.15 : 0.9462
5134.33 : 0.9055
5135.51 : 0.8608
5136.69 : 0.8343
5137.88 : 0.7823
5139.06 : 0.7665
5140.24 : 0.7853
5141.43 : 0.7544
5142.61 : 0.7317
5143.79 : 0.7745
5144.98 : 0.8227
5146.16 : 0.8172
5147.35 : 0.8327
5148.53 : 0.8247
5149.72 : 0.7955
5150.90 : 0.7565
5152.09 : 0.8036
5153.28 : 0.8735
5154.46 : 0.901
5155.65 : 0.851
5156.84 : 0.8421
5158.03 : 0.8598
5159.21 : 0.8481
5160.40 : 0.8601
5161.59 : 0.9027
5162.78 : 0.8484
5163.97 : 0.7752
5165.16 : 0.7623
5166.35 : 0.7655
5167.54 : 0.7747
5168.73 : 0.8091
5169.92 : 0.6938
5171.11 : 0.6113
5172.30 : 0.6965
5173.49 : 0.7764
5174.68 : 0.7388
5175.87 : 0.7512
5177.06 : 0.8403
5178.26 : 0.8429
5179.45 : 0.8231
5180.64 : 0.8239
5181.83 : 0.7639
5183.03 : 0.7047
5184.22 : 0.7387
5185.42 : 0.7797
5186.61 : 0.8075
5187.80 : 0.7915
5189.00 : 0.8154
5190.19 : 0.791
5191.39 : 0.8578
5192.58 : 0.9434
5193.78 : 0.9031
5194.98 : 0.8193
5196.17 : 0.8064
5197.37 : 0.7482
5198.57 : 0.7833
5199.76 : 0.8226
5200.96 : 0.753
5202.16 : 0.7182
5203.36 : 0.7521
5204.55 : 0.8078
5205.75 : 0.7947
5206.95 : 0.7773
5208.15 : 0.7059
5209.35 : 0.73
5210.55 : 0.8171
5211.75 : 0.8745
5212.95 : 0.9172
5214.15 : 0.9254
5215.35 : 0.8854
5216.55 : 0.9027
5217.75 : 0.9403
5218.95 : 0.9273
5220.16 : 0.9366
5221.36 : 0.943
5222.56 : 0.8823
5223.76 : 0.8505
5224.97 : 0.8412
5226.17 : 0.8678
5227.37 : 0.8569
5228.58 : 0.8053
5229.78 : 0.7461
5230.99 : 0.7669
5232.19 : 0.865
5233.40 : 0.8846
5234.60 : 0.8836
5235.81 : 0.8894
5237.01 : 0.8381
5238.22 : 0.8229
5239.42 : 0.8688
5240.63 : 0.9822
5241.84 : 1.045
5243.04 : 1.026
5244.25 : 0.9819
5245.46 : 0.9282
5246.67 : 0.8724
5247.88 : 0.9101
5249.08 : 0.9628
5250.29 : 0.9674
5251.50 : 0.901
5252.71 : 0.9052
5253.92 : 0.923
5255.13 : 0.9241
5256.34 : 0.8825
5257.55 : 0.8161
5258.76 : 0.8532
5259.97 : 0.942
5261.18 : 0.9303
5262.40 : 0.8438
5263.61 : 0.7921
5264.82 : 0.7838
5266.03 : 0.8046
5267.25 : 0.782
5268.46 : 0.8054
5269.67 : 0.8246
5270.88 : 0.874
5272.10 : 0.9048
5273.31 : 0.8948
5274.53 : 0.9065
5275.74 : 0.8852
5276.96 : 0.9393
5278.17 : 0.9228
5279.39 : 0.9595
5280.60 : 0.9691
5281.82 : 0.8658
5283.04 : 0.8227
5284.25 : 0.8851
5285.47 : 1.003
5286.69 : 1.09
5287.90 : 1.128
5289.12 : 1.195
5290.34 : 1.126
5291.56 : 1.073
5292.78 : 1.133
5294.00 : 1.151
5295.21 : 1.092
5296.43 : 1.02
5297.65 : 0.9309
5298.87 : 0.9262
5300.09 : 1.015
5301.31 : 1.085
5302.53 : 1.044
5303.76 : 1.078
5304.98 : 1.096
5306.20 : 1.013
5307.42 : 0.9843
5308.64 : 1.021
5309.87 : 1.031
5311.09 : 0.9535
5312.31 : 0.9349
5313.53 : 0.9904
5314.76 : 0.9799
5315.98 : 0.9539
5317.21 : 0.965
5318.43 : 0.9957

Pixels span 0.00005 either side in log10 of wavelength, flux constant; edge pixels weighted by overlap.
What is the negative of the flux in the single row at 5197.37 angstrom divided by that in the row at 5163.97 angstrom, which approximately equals -0.97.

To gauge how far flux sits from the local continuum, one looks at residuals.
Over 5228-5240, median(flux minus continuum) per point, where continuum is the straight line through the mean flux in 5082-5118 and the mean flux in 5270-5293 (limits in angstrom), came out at -0.10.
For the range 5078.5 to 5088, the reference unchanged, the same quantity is -0.12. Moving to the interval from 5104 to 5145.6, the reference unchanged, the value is -0.03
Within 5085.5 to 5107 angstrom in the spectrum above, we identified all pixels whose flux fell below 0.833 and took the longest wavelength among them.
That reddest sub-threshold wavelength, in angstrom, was 5101.33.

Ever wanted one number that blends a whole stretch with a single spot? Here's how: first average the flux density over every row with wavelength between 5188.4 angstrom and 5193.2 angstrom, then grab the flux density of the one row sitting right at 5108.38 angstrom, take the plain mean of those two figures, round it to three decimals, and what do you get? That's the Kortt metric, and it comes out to 0.880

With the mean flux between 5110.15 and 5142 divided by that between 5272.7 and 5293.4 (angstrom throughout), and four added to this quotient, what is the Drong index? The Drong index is 4.88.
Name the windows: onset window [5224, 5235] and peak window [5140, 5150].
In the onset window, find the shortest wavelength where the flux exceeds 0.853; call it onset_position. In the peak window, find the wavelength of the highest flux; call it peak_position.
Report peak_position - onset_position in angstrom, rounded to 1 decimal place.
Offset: -78.8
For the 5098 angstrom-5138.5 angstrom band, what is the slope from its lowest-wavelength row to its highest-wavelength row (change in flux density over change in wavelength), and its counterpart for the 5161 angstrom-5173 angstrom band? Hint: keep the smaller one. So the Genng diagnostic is -0.019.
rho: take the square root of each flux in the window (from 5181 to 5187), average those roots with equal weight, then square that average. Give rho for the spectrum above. 0.76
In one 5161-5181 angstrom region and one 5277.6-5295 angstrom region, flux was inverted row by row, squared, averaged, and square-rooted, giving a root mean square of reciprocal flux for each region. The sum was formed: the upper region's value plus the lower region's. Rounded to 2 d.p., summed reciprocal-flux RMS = 2.30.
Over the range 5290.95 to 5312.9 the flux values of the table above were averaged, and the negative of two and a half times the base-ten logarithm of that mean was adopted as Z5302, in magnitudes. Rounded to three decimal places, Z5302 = -0.035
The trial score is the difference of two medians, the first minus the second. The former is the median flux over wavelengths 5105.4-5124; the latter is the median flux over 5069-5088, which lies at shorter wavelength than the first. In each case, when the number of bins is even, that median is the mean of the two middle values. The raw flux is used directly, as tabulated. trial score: 0.13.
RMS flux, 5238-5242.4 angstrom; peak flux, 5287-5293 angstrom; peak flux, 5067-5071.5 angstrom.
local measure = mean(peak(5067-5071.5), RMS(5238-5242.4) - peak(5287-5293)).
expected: 0.26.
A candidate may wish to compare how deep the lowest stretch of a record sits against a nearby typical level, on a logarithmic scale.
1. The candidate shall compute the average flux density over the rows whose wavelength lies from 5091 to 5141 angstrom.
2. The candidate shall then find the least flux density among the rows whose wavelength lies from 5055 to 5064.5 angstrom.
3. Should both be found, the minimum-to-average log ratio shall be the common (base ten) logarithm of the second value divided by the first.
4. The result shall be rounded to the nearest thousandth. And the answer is -0.029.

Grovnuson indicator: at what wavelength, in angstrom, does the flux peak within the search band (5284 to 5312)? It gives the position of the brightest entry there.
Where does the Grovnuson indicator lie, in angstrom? 5289.12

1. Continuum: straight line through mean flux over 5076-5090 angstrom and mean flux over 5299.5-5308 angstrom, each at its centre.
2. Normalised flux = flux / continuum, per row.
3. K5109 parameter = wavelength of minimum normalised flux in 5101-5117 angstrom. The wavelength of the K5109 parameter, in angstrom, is 5115.45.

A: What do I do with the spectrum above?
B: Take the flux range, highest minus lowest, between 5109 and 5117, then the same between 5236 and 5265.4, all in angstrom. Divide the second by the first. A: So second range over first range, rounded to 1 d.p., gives 3.6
